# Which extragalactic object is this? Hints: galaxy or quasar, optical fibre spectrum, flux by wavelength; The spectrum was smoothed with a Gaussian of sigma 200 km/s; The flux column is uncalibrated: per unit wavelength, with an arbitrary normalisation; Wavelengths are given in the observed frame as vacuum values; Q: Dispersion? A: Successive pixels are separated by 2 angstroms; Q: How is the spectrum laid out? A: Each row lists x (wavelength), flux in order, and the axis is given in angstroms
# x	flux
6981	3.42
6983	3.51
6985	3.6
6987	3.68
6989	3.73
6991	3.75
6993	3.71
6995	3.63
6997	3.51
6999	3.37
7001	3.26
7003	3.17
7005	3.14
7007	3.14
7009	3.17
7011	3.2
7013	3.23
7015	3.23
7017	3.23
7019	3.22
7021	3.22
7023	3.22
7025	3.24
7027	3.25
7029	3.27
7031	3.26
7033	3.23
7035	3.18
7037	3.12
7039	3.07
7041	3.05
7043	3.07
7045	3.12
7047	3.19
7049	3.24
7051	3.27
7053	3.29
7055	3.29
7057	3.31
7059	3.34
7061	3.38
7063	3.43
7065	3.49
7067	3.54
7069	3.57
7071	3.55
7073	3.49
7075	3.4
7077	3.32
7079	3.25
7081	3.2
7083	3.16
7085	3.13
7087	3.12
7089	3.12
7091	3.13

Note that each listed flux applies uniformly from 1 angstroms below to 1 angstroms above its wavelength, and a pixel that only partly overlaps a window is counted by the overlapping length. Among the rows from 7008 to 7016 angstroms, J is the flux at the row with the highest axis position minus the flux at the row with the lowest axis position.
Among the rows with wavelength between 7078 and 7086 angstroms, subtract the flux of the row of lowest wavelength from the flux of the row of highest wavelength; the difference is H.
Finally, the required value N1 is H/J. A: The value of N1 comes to -2.0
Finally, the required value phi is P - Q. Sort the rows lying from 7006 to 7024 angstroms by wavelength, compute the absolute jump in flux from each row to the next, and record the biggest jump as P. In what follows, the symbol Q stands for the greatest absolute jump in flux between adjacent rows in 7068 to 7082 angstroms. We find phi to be -0.060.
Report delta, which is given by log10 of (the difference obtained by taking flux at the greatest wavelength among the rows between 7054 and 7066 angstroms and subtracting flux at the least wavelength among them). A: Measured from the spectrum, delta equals -0.7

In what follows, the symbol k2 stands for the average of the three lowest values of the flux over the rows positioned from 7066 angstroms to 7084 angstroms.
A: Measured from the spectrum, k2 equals 3.20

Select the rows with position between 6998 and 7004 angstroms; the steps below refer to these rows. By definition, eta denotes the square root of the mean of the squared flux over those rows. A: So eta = 3.27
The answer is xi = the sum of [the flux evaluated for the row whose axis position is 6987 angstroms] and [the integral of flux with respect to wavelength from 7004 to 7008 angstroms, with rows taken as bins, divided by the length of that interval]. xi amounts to 6.82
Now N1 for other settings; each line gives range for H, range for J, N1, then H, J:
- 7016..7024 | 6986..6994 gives -0.3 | -0.01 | 0.03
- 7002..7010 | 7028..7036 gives 0.0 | 0.00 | -0.09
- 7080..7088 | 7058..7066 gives -0.5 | -0.08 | 0.15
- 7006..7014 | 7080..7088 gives -1.1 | 0.09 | -0.08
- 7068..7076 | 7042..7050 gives -1.0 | -0.17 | 0.17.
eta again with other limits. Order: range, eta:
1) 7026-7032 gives 3.26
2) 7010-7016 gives 3.22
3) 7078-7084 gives 3.20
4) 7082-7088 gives 3.14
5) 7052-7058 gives 3.30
